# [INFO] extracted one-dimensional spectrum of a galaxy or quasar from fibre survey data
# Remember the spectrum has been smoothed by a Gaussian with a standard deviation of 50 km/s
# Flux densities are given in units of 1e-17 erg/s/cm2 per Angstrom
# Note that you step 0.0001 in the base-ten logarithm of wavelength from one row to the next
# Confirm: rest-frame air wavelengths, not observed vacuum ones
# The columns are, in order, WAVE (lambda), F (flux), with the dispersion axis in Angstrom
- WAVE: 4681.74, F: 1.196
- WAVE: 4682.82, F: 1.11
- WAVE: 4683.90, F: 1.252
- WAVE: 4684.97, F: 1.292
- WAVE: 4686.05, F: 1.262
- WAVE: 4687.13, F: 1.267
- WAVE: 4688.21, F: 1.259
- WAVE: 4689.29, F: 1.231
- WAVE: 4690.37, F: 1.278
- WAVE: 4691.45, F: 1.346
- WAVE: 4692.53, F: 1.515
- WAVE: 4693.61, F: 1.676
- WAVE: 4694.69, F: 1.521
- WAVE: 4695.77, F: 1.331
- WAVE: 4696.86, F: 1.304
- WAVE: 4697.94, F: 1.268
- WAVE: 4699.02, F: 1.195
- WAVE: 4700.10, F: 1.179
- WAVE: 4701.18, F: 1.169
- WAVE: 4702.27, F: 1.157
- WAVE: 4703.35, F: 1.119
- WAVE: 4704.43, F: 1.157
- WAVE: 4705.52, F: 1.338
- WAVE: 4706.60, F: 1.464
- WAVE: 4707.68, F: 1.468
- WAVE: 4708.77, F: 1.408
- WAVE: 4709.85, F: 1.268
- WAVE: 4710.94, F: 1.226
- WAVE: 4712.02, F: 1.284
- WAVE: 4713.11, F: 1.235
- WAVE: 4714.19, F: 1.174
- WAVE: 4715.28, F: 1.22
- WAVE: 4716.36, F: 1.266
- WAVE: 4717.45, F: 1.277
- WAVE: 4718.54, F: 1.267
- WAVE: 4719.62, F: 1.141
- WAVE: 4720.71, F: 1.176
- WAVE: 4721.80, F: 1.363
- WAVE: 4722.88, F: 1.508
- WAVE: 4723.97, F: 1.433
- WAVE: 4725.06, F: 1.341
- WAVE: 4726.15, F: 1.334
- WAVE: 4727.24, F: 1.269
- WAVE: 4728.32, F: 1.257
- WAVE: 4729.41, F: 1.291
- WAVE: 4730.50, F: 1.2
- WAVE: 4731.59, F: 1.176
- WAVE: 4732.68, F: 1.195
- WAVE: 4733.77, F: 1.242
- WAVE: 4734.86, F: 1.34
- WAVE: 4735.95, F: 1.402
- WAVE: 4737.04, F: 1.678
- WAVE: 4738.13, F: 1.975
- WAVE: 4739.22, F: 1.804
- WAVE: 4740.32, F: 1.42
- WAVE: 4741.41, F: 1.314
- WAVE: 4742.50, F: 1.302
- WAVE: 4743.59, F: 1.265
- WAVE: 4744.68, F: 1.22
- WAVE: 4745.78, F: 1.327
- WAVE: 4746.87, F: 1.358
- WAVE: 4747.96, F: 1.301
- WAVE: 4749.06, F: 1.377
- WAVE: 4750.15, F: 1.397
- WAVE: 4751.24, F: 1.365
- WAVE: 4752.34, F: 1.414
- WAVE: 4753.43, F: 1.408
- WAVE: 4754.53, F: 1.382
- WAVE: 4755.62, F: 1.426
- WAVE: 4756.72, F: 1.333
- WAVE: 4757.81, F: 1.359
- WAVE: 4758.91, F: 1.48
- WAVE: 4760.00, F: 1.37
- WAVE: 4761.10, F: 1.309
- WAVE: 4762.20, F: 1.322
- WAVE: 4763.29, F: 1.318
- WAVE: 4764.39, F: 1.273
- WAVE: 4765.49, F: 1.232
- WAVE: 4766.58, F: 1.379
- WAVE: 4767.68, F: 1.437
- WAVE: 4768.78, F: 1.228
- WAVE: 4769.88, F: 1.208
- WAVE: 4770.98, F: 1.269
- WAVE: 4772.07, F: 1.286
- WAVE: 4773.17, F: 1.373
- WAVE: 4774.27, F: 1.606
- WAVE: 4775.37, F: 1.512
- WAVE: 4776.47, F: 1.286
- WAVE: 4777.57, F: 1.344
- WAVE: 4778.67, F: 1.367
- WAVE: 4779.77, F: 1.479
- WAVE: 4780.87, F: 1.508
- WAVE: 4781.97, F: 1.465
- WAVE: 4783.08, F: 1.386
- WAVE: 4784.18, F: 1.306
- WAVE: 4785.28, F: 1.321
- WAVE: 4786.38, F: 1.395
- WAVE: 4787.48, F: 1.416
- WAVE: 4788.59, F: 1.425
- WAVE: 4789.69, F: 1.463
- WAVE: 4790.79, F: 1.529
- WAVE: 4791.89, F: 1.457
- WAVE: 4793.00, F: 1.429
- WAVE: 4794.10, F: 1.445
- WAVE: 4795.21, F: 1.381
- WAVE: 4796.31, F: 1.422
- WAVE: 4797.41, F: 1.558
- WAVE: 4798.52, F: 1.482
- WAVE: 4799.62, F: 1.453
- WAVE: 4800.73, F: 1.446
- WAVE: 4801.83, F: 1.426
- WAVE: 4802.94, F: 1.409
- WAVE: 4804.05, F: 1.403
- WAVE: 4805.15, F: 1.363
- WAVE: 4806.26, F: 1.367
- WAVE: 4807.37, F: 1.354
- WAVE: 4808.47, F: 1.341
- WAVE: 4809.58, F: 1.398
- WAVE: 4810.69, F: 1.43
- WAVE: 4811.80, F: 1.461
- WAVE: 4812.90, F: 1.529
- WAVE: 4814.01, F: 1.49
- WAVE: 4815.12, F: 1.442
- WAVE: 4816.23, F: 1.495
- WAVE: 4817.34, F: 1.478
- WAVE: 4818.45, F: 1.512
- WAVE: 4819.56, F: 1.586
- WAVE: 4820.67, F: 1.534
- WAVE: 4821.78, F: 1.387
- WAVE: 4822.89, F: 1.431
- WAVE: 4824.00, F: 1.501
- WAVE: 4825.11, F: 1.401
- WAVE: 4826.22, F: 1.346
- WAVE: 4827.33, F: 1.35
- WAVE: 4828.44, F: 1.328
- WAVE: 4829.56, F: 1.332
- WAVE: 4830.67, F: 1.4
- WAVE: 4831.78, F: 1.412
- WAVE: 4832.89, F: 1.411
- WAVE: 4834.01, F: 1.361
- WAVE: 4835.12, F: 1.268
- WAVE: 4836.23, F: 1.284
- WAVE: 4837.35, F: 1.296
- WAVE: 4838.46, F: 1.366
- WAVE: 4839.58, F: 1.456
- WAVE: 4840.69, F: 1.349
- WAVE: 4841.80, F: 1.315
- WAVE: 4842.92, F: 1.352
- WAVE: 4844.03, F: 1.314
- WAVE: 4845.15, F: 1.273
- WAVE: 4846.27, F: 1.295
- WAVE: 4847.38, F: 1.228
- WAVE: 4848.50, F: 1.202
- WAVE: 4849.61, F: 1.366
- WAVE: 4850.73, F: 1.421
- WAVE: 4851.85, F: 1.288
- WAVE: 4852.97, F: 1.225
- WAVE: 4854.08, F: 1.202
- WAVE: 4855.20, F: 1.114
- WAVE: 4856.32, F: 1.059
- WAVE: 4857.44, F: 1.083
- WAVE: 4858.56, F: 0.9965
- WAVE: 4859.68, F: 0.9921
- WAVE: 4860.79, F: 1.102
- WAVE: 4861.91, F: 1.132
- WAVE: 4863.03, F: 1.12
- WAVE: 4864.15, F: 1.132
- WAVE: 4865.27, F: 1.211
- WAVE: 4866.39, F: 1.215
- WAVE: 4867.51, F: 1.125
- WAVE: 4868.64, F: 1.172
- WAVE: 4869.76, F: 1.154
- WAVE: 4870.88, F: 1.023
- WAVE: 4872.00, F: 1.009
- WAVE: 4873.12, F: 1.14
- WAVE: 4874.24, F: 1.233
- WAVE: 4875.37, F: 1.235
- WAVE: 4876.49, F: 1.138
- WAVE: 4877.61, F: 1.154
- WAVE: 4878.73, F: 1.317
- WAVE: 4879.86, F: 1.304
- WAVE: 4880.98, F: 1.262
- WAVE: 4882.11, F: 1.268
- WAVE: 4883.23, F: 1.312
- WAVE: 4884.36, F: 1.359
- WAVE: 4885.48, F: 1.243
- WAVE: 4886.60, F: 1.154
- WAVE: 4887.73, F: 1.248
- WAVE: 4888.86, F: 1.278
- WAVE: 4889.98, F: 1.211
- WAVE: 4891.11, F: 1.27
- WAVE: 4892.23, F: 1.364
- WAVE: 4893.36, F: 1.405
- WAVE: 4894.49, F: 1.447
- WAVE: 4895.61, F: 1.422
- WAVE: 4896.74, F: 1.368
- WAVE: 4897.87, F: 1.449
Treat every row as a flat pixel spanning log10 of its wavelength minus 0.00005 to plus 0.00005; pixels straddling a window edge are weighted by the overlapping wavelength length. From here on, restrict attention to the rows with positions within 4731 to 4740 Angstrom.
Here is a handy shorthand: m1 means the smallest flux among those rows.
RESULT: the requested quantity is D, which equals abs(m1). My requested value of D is 1.18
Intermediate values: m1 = 1.176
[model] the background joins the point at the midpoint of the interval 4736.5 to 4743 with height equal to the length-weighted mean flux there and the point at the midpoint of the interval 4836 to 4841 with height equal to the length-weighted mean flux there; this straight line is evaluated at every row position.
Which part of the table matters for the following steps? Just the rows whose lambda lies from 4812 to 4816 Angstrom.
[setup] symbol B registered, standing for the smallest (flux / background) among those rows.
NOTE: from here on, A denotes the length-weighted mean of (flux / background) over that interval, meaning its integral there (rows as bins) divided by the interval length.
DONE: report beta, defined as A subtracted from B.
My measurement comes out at -0.030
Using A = 1.05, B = 1.02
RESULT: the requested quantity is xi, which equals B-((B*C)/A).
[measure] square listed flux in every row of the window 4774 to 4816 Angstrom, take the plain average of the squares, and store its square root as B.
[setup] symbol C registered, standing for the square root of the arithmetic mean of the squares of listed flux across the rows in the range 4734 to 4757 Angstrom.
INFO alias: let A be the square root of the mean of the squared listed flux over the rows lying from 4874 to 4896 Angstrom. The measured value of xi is -0.16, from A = 1.28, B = 1.43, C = 1.43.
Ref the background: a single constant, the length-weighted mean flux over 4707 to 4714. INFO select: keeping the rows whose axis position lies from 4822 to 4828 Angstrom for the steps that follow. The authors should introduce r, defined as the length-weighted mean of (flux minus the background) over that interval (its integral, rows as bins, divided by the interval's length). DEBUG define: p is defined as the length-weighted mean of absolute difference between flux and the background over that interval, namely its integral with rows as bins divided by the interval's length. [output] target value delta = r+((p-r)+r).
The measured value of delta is 0.18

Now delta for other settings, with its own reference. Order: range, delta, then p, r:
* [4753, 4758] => 0.14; 0.07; 0.07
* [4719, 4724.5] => 0.15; 0.13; 0.01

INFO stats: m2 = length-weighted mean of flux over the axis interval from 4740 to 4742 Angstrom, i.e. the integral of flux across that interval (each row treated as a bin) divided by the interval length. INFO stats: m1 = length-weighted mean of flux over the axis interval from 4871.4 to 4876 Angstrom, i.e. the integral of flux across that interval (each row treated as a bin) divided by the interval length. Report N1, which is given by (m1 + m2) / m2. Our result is 1.85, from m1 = 1.15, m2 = 1.36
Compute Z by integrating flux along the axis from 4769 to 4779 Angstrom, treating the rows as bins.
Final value 13.6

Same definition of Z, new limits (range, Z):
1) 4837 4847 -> 13.3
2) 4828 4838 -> 13.4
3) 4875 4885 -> 12.6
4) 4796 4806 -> 14.4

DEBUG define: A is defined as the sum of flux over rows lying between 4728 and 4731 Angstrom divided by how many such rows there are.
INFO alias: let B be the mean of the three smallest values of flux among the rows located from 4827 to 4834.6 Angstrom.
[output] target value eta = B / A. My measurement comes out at 1.07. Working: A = 1.25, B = 1.34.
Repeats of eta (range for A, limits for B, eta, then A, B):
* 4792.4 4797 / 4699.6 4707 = 0.81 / 1.42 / 1.14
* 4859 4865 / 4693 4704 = 1.05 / 1.10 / 1.15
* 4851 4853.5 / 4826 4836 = 1.04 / 1.26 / 1.31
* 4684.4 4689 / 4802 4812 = 1.07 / 1.27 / 1.35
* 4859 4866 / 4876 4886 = 1.06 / 1.11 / 1.18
